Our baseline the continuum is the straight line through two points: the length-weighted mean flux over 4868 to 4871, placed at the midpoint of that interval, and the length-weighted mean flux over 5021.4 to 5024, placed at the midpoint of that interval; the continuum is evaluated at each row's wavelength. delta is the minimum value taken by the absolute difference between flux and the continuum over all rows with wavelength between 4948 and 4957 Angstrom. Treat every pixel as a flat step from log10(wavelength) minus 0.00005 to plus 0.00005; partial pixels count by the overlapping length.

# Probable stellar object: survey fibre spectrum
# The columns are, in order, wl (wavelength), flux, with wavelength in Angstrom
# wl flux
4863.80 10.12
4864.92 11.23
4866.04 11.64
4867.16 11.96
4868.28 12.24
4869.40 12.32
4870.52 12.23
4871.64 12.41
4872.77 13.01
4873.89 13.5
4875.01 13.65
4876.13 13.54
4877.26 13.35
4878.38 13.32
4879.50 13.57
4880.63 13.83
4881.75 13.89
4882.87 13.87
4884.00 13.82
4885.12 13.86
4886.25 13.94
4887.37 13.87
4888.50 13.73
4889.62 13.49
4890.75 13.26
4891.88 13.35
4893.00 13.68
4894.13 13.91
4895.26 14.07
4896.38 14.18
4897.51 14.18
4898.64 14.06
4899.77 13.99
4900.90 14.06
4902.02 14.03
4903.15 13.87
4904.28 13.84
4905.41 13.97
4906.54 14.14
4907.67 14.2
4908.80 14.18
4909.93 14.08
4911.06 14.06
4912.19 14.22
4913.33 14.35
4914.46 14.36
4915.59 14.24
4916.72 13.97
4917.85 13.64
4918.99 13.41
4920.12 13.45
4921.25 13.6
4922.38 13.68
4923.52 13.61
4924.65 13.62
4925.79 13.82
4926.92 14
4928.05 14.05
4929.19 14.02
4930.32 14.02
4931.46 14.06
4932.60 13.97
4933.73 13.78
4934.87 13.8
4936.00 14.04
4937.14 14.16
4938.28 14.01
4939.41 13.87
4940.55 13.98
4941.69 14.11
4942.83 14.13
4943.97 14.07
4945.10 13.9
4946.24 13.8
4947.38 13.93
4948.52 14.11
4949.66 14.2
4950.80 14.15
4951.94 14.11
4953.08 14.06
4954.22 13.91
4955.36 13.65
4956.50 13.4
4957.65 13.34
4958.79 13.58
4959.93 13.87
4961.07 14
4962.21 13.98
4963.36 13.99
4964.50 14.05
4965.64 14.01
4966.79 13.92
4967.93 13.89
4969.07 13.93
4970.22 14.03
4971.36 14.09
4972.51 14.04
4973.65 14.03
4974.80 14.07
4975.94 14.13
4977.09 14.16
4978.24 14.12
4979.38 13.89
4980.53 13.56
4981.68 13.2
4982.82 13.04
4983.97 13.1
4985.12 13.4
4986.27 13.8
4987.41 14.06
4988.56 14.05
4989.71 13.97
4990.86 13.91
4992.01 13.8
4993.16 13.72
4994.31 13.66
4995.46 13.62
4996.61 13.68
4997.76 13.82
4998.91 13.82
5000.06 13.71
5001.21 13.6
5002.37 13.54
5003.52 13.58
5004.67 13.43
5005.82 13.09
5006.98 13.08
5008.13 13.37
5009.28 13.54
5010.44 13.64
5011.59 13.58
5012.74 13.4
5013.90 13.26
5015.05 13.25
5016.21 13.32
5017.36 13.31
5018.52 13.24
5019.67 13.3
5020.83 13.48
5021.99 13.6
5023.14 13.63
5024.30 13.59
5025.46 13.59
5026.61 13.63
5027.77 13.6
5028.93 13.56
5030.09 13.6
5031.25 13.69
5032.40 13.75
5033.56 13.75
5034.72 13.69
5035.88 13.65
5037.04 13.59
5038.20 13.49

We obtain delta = 0.4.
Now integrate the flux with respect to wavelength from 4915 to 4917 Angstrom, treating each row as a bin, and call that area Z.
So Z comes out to 28.3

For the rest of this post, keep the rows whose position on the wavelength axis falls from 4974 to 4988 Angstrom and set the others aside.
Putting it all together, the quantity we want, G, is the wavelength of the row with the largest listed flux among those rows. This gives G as 4977.09 Angstrom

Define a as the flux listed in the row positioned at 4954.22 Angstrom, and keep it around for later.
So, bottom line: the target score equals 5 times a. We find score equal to 69.55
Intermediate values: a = 13.91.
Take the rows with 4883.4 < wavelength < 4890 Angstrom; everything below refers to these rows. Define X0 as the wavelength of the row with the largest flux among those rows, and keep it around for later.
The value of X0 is 4886.25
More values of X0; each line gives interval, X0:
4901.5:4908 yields 4907.67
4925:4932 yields 4931.46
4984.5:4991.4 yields 4987.41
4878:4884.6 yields 4881.75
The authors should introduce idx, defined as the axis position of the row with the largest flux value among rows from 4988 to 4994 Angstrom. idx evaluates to 4988.56 Angstrom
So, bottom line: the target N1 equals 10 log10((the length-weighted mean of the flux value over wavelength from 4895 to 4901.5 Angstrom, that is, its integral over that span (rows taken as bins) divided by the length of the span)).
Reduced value 11.5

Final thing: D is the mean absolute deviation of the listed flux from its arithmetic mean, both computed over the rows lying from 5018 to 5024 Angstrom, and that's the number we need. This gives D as 0.144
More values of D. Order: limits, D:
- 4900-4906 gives 0.079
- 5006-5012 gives 0.174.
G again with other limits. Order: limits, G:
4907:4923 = 4914.46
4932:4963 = 4949.66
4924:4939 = 4937.14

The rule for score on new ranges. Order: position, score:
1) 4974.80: 70.35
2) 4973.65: 70.15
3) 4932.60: 69.85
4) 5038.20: 67.45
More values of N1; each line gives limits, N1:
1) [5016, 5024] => 11.3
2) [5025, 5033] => 11.3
